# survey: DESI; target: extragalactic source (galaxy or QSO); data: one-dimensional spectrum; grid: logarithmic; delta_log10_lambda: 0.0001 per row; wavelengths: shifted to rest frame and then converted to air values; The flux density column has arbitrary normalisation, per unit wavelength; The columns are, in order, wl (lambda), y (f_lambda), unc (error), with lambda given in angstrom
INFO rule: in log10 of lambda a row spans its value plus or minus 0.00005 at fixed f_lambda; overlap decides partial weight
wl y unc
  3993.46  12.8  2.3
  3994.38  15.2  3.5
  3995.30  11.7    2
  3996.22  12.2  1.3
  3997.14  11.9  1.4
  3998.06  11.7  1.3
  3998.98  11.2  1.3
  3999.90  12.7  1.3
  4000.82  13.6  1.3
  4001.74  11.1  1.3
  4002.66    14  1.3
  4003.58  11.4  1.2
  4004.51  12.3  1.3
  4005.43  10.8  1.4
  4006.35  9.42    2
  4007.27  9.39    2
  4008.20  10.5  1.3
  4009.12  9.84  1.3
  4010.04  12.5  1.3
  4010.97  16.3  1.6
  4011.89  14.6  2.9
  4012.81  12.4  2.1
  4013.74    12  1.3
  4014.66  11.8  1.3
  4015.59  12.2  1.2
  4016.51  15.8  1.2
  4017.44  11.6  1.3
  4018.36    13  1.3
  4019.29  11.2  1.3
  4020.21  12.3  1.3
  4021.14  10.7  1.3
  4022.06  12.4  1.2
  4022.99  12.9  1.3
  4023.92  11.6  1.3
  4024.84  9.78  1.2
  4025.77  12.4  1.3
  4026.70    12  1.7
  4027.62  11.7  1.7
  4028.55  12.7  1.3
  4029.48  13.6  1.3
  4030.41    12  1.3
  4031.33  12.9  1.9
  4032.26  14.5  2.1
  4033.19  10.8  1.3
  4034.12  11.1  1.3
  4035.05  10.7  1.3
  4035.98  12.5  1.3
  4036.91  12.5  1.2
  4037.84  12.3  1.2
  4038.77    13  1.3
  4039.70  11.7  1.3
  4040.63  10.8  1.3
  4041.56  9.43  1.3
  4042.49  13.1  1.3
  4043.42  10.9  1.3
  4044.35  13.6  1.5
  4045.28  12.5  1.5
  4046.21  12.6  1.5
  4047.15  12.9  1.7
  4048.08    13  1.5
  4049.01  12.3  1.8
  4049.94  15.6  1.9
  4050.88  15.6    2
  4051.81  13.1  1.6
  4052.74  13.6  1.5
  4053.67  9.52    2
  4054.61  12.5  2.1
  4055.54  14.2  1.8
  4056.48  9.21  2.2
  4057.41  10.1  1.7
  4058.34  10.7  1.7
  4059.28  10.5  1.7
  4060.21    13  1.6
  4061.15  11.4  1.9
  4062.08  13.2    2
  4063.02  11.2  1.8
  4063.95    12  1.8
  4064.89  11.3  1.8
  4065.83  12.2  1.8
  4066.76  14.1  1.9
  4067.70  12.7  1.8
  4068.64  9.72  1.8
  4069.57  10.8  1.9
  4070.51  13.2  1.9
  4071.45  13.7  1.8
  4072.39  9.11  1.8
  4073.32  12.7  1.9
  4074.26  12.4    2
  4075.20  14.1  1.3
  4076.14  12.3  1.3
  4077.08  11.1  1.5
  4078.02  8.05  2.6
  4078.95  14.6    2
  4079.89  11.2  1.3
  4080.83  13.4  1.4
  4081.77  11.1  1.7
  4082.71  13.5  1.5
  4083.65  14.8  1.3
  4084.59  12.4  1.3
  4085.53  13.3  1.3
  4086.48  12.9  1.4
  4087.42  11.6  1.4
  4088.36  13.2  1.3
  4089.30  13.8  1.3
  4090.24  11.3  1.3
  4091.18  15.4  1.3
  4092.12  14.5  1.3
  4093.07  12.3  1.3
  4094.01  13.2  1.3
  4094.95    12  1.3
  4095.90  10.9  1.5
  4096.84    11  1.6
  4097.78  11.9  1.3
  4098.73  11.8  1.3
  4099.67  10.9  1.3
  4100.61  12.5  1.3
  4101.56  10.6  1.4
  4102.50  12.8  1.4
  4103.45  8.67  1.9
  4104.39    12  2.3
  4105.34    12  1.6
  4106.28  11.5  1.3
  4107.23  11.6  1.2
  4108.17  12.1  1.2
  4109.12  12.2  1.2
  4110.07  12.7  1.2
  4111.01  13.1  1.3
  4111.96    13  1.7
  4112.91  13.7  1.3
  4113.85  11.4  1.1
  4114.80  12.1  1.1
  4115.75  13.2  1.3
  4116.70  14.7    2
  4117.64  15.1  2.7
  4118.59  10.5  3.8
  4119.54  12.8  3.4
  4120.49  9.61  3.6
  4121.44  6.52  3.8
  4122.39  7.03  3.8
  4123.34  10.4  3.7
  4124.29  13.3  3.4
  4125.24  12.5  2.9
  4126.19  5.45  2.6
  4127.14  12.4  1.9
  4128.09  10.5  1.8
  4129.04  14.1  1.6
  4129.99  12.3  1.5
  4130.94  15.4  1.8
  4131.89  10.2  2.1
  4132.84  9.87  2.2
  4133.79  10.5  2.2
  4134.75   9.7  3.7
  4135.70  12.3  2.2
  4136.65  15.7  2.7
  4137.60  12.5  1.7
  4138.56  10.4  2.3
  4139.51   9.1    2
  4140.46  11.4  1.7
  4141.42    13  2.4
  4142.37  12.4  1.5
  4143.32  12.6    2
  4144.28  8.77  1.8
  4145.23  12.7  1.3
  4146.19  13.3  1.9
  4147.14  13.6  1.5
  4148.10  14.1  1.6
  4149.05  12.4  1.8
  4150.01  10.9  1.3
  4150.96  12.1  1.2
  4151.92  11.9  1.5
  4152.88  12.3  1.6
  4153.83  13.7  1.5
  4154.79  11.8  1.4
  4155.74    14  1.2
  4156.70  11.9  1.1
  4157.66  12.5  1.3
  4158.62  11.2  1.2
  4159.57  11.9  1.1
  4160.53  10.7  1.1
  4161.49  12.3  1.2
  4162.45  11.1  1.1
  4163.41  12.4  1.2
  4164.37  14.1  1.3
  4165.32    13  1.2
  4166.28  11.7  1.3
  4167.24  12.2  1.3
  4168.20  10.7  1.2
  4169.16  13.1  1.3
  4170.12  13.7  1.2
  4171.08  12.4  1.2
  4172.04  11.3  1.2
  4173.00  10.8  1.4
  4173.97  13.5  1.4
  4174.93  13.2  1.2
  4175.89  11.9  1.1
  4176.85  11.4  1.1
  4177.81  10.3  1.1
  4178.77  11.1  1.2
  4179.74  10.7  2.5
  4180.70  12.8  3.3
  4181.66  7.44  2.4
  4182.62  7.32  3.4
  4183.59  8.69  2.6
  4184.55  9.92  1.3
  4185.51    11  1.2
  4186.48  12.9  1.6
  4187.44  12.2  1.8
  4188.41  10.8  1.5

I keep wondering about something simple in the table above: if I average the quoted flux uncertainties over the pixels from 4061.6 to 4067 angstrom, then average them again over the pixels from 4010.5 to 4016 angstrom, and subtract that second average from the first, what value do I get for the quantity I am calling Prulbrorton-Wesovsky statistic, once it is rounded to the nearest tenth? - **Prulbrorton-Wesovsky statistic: 0.1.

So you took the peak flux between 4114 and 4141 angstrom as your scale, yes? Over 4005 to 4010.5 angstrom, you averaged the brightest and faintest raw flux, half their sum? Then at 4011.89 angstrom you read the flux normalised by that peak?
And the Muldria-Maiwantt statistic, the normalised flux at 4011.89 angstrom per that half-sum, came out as 0.085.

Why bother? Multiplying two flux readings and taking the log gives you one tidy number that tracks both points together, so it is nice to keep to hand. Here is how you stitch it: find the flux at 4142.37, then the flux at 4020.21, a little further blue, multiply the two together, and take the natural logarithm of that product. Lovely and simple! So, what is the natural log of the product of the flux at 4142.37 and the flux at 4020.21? 5.03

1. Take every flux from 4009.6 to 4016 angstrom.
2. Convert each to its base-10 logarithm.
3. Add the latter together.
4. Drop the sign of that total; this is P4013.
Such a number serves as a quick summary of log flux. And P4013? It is 7.80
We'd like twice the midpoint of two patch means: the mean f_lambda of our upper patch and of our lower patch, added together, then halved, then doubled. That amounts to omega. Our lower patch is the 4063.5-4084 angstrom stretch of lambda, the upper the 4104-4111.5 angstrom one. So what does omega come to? 24.3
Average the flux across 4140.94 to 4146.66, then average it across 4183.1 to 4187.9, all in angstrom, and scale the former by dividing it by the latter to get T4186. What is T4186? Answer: 1.11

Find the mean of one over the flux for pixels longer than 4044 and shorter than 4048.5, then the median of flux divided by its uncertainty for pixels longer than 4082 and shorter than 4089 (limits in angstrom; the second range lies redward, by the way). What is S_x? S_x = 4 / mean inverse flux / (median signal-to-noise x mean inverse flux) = 70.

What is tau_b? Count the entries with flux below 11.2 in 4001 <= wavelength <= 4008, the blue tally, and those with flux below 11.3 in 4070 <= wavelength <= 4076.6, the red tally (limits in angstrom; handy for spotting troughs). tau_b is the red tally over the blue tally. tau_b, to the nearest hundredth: 0.25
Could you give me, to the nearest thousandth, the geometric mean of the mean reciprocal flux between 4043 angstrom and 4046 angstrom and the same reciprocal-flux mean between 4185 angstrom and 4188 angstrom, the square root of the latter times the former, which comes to 0.083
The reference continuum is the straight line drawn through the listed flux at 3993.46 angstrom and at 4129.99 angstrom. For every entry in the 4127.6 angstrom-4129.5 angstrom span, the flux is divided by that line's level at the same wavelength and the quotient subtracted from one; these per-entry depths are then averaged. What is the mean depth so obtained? 0.00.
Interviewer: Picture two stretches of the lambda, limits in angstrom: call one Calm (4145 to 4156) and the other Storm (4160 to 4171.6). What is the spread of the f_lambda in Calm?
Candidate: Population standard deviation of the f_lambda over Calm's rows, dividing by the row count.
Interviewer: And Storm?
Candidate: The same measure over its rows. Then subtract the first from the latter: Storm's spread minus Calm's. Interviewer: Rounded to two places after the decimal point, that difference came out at 0.09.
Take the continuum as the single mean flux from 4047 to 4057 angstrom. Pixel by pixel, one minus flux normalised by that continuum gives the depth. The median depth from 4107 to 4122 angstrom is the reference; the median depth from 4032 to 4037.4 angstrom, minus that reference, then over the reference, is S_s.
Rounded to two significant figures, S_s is 1.6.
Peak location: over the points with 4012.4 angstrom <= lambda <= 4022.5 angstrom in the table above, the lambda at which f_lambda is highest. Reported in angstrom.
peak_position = 4016.51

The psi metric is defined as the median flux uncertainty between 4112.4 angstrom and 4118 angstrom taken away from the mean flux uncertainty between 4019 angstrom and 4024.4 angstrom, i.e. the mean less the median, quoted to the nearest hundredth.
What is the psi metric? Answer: -0.02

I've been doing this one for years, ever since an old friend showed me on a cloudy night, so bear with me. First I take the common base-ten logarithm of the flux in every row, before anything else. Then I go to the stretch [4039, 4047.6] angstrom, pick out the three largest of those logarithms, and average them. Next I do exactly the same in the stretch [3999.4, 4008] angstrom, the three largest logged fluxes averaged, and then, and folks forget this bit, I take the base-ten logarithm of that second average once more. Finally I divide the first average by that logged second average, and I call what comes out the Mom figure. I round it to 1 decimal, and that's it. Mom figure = 21.4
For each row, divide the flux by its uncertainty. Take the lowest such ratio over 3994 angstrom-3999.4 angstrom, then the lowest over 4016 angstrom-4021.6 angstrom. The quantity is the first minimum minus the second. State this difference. -3.9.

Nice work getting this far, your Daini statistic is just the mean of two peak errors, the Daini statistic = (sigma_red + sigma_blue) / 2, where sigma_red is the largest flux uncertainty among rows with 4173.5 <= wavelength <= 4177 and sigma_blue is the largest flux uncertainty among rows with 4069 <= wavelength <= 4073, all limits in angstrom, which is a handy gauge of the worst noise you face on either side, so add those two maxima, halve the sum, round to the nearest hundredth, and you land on 1.65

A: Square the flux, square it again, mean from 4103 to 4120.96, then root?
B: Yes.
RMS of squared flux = 156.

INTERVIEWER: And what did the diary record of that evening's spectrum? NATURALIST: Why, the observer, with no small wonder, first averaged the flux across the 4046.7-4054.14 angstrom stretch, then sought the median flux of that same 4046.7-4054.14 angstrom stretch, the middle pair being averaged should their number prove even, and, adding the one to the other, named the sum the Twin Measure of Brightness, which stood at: 26.3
